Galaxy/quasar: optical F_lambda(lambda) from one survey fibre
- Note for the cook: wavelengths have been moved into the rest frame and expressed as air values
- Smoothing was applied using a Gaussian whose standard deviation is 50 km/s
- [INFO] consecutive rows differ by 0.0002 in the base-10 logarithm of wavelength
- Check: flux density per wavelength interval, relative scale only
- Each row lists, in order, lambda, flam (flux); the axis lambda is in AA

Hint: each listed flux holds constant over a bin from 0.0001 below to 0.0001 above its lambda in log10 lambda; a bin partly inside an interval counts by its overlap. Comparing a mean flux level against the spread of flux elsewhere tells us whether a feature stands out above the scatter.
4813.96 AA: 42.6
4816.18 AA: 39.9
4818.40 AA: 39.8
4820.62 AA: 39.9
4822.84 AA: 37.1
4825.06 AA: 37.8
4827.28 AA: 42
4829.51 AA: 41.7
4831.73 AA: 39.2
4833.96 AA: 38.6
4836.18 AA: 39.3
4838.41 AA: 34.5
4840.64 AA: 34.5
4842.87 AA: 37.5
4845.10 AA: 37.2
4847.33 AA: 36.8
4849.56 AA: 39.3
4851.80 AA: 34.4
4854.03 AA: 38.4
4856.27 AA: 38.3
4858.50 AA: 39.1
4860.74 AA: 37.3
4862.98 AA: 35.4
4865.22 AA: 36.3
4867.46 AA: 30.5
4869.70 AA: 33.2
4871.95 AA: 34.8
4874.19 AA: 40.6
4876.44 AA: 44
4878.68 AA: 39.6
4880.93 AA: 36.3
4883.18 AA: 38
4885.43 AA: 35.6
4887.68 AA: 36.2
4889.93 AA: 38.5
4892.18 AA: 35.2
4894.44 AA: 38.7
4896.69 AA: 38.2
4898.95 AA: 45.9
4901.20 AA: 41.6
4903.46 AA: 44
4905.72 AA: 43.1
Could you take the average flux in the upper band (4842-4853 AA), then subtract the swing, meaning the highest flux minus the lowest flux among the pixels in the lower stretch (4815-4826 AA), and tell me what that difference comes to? 34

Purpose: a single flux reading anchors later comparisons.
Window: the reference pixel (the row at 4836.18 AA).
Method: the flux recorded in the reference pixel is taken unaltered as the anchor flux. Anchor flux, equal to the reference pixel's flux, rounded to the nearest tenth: 39.3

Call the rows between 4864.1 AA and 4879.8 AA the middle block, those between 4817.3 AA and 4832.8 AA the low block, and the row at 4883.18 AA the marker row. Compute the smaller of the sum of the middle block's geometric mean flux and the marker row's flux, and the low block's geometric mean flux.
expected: 39.6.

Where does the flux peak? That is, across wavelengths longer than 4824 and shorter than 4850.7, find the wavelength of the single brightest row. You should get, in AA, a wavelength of 4827.28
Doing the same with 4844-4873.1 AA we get 4849.56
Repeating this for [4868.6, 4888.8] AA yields 4876.44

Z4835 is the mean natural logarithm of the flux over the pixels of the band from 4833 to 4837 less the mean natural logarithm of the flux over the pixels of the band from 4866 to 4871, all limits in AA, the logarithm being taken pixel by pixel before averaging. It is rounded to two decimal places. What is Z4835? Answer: 0.20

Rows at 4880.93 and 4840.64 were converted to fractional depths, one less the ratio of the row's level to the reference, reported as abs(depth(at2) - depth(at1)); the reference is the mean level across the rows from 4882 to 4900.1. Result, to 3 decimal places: 0.047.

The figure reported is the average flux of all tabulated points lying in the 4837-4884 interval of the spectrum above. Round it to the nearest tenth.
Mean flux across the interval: 37.0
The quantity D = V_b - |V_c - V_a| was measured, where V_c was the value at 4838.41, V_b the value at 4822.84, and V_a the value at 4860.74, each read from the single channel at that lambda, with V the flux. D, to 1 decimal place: 34.3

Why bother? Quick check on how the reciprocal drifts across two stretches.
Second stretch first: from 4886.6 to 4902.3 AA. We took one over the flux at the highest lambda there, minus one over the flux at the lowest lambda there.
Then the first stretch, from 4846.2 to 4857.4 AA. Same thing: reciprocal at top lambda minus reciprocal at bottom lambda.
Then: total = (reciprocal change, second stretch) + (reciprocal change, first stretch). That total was -0.0047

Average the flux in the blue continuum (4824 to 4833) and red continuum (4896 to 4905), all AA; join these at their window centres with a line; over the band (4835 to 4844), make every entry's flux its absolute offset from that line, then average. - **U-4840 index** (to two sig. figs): 4.1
